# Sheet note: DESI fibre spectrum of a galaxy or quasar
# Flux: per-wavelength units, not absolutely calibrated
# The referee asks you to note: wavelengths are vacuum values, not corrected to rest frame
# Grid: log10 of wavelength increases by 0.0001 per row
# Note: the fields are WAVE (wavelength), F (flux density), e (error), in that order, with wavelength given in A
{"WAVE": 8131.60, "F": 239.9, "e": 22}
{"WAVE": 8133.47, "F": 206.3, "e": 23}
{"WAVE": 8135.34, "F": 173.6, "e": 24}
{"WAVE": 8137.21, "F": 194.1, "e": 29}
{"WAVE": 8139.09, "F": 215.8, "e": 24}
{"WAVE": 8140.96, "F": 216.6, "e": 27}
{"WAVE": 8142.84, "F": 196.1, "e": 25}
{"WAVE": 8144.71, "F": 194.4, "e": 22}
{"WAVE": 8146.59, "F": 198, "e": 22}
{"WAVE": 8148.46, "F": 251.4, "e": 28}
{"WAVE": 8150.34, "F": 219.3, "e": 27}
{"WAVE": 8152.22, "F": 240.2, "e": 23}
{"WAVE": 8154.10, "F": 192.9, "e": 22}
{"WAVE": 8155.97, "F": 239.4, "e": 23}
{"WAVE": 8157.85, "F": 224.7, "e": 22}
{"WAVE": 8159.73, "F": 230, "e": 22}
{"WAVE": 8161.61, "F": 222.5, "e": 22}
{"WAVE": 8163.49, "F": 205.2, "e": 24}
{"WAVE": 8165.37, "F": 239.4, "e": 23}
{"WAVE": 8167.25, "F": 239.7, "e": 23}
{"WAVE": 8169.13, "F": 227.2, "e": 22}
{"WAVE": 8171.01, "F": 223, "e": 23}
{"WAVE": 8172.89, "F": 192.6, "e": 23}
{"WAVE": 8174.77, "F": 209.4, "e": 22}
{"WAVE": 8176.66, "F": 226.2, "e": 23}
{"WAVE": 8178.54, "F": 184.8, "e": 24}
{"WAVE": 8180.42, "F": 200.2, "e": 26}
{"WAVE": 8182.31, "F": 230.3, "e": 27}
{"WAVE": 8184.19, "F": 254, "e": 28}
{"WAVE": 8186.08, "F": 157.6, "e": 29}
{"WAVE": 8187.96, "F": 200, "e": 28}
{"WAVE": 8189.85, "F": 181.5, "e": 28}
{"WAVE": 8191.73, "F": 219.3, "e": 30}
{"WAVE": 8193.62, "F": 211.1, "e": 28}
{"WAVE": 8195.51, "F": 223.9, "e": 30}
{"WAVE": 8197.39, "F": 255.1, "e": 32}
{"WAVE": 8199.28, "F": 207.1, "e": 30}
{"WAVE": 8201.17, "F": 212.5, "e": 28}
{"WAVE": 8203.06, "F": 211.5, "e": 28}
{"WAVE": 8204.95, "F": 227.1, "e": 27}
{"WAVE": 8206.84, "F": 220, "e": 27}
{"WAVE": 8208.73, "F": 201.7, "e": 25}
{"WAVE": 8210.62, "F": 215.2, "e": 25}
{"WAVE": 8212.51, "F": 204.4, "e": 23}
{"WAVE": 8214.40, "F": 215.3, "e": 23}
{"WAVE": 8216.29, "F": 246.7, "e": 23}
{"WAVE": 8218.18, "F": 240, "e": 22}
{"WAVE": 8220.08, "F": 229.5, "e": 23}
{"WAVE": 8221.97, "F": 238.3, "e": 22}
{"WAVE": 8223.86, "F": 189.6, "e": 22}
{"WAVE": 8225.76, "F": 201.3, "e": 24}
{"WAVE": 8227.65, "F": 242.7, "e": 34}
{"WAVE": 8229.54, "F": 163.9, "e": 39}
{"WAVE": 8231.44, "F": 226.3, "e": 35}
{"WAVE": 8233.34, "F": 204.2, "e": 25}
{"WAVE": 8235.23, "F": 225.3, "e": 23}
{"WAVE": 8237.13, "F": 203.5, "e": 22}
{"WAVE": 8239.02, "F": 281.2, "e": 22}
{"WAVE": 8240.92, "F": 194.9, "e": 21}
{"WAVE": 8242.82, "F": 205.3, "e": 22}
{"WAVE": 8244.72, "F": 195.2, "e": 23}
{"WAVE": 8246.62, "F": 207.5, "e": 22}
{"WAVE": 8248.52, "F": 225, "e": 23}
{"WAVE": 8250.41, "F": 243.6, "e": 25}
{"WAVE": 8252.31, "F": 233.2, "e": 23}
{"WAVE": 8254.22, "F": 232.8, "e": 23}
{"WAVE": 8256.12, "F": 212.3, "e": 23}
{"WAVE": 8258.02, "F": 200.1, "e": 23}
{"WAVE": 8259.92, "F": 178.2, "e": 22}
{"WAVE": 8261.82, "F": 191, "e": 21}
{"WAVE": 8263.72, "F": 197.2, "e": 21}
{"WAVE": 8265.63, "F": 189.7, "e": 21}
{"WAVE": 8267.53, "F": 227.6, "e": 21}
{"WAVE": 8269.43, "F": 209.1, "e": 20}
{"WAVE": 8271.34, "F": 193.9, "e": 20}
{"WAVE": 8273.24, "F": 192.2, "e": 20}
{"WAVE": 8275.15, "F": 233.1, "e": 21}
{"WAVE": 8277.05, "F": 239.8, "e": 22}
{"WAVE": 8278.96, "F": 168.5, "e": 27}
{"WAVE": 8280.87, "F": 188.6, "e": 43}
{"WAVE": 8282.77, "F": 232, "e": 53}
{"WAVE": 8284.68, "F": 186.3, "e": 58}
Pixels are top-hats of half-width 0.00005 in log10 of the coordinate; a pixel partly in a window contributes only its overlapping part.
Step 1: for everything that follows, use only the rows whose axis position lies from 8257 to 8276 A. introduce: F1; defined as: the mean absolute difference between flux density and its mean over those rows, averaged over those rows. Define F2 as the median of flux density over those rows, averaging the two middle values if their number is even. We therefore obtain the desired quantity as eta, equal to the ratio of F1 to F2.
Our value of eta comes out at 0.07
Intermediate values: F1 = 13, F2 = 196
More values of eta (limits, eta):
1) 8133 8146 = 0.06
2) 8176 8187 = 0.13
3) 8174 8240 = 0.09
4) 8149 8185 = 0.07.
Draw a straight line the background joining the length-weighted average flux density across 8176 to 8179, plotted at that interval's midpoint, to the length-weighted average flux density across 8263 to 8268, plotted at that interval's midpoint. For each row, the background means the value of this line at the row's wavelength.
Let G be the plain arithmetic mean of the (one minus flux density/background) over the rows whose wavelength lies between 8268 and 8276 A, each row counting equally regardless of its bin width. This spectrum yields -0.02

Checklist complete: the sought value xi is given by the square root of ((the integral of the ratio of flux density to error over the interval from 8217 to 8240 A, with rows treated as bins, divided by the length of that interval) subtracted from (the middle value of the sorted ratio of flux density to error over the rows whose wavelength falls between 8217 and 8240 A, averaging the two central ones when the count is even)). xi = 0.19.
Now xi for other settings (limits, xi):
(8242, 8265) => 0.26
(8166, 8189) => 0.38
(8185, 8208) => 0.40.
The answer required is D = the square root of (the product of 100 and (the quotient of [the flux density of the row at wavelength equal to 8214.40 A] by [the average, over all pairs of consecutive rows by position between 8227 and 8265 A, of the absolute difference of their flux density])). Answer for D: 28.0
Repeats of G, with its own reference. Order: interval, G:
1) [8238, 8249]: -0.07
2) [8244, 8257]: -0.09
